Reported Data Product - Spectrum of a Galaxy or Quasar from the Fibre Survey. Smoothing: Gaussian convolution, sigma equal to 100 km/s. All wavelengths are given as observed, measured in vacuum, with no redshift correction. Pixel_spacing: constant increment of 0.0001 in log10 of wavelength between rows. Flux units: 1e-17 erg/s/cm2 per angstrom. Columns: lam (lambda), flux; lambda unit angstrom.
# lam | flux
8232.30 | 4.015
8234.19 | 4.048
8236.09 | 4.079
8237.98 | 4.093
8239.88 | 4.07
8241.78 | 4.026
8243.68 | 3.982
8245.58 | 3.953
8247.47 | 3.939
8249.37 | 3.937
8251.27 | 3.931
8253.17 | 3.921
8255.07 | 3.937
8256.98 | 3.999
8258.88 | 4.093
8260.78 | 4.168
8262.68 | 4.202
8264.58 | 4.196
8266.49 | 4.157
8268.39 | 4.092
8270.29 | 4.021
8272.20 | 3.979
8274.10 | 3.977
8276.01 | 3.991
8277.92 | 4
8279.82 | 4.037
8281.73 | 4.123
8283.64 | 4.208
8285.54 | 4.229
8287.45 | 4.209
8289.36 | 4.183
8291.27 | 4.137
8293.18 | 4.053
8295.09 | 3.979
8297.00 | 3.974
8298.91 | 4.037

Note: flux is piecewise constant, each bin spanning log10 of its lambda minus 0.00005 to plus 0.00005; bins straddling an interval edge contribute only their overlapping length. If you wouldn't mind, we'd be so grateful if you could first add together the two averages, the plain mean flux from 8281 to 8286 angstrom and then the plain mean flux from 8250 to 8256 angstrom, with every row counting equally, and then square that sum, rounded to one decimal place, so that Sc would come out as 65.9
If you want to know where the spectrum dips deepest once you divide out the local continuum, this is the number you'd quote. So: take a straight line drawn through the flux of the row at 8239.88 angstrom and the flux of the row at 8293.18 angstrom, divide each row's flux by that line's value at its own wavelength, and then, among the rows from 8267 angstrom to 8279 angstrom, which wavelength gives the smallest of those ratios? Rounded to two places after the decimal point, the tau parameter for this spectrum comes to 8274.10 angstrom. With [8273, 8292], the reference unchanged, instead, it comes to 8274.10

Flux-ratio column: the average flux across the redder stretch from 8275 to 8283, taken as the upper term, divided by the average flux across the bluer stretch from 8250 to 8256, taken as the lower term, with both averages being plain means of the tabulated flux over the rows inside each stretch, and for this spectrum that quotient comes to 1.03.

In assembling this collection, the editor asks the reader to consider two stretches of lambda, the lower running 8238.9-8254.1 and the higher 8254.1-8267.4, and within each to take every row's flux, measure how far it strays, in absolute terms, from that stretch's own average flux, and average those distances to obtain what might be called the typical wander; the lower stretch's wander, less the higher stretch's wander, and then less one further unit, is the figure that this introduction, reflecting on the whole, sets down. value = -1.04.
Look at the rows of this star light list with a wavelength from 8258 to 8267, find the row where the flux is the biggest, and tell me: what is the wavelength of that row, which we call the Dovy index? 8262.68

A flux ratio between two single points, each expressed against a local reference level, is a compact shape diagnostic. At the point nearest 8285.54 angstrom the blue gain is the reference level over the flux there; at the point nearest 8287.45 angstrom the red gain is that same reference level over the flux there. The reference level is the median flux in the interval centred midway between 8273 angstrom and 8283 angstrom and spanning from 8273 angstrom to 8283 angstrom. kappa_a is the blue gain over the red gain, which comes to 1.00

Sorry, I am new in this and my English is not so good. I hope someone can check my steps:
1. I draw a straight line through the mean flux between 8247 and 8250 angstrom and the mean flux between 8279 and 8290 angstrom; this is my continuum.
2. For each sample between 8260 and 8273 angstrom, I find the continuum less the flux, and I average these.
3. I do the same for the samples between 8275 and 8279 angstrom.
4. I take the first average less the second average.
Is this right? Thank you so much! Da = -0.19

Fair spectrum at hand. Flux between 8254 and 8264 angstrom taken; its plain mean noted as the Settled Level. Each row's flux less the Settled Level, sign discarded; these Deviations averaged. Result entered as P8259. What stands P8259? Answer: 0.089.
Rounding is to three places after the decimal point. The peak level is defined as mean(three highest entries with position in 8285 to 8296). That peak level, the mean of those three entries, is 4.207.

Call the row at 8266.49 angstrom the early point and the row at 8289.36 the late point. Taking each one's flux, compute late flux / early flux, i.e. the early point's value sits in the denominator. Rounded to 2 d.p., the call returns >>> 1.01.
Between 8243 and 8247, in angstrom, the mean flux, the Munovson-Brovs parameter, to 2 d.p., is 3.97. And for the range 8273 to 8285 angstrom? 4.06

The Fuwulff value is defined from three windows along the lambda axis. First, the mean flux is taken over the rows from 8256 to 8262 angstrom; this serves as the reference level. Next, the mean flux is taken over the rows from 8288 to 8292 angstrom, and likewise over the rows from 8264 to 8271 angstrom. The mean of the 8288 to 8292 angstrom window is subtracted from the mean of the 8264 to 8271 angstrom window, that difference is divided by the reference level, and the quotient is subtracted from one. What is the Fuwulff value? 1.01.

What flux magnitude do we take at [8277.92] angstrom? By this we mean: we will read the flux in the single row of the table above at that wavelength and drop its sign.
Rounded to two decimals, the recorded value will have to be 4.00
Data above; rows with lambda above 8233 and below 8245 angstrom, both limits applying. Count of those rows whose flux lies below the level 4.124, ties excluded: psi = 6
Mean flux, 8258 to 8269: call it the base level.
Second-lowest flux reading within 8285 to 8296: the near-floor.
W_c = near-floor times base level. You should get 16.8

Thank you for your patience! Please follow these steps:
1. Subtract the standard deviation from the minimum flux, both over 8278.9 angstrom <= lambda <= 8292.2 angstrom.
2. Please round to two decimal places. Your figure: 3.97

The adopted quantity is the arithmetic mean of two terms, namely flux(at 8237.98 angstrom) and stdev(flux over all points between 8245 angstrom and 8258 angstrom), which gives 2.06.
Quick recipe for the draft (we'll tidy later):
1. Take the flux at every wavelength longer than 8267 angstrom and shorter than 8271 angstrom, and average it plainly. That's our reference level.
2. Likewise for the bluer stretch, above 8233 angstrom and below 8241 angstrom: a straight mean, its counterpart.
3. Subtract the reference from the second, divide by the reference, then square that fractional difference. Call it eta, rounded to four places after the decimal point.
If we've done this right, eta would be 0.0000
